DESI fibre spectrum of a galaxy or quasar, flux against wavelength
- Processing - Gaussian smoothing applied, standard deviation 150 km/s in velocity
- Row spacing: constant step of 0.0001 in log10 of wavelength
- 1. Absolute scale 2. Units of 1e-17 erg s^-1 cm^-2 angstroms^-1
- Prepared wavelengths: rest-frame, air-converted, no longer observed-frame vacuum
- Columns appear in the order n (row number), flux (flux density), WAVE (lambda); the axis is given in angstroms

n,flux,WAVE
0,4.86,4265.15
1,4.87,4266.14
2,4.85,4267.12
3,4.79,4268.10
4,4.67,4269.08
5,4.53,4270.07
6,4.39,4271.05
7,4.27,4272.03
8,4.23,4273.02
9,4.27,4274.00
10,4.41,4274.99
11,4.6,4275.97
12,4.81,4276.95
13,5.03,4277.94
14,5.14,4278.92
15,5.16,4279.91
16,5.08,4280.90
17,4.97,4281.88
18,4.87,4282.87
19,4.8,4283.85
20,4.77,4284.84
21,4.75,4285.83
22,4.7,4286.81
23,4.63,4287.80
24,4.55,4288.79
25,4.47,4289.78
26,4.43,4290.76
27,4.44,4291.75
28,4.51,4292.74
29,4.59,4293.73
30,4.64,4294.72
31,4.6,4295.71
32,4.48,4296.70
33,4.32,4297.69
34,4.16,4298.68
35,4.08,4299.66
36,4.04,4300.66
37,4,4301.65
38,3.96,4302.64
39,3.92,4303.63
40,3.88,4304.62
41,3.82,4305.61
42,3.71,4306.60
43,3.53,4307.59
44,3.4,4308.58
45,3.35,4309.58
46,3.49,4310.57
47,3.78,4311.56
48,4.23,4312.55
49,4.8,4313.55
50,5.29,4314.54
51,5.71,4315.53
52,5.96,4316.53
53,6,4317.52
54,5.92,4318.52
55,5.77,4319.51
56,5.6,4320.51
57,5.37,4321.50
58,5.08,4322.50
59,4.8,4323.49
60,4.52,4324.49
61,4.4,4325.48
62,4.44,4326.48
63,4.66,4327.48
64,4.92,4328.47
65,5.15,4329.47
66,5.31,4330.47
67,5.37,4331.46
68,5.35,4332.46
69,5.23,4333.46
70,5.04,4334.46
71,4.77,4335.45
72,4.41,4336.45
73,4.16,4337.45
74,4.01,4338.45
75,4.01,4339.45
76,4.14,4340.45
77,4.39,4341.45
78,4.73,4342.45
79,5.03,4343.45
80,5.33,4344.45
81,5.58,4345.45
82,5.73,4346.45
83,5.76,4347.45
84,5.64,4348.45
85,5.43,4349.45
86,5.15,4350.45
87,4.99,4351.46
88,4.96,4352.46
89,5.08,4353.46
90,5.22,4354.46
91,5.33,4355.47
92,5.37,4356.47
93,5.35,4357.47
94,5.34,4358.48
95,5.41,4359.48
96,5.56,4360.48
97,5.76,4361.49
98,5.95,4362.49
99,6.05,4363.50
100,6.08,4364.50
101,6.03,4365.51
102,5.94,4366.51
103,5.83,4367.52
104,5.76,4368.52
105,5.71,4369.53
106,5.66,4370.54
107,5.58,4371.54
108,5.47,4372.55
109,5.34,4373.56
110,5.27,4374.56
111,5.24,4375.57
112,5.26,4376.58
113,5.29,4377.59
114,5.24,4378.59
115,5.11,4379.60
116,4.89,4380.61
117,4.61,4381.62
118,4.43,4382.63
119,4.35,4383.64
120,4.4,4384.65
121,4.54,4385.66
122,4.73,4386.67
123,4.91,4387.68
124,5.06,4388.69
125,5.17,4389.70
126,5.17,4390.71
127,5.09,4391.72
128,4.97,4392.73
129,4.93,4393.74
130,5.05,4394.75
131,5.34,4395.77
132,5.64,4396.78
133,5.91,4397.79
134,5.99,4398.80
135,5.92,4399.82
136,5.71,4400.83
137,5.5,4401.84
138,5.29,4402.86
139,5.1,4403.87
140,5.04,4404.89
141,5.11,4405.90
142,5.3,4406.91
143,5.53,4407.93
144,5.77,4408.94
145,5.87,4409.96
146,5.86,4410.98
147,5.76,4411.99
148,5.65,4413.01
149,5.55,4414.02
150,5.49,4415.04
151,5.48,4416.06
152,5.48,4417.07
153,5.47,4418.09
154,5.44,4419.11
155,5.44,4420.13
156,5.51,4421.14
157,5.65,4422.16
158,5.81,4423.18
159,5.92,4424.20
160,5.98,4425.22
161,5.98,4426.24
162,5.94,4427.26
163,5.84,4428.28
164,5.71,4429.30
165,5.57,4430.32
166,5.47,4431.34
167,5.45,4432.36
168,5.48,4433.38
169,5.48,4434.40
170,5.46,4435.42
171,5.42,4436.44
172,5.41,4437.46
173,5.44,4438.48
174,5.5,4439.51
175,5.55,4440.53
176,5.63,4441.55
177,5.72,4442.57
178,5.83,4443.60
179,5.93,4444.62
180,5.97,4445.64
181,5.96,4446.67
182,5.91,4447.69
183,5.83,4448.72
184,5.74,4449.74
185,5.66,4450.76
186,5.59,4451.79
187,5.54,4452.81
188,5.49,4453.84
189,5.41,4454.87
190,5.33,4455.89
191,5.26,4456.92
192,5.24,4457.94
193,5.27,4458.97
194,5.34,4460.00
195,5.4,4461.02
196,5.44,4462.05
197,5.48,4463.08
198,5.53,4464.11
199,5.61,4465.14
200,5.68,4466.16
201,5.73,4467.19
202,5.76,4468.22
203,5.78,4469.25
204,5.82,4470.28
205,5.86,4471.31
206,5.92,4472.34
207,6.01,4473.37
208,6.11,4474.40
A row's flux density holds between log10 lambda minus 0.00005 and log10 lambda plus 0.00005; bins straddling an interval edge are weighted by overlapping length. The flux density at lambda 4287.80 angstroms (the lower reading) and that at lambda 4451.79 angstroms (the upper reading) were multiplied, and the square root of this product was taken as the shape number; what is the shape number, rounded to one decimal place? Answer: 5.1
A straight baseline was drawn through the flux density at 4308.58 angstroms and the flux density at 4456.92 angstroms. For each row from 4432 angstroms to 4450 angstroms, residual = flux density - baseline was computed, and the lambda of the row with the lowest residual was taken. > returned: 4437.46 angstroms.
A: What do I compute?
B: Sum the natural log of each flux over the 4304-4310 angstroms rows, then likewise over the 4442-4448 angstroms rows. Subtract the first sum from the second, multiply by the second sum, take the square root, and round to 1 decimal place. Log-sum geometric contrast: 5.6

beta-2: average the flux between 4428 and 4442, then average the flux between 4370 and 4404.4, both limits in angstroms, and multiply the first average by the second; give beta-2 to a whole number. 29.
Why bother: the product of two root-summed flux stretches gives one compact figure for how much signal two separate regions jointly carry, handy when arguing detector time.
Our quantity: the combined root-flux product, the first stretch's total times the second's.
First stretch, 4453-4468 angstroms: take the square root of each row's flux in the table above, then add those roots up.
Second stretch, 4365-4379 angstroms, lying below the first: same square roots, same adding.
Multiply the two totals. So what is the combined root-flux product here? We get 1076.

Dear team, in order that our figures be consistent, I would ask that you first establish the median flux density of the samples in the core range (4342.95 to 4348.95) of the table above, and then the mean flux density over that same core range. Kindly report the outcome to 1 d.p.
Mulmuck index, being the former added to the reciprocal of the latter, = 5.8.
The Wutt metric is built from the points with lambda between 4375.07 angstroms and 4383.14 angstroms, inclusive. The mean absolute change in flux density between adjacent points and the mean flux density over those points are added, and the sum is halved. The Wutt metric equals 2.57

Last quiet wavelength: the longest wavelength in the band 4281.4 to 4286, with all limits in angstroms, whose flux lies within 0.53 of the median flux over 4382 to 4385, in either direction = 4285.83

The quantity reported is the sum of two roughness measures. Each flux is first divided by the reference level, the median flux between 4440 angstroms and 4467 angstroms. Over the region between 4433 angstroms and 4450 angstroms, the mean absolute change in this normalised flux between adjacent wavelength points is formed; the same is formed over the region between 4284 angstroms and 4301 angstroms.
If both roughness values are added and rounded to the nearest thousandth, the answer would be 0.023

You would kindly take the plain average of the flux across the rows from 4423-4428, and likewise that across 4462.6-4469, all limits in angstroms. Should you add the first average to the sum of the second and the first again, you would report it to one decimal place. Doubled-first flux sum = 17.5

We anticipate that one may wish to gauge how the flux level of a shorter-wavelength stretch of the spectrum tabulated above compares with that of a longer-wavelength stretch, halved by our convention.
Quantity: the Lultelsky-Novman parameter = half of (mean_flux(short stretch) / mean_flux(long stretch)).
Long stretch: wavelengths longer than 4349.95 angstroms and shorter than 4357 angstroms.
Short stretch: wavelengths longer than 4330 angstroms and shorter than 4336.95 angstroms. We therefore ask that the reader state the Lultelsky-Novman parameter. 0.49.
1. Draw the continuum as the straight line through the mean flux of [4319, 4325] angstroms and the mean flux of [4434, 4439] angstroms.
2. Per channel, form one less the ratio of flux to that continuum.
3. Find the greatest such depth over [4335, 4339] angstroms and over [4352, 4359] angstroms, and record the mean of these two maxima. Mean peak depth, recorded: 0.145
